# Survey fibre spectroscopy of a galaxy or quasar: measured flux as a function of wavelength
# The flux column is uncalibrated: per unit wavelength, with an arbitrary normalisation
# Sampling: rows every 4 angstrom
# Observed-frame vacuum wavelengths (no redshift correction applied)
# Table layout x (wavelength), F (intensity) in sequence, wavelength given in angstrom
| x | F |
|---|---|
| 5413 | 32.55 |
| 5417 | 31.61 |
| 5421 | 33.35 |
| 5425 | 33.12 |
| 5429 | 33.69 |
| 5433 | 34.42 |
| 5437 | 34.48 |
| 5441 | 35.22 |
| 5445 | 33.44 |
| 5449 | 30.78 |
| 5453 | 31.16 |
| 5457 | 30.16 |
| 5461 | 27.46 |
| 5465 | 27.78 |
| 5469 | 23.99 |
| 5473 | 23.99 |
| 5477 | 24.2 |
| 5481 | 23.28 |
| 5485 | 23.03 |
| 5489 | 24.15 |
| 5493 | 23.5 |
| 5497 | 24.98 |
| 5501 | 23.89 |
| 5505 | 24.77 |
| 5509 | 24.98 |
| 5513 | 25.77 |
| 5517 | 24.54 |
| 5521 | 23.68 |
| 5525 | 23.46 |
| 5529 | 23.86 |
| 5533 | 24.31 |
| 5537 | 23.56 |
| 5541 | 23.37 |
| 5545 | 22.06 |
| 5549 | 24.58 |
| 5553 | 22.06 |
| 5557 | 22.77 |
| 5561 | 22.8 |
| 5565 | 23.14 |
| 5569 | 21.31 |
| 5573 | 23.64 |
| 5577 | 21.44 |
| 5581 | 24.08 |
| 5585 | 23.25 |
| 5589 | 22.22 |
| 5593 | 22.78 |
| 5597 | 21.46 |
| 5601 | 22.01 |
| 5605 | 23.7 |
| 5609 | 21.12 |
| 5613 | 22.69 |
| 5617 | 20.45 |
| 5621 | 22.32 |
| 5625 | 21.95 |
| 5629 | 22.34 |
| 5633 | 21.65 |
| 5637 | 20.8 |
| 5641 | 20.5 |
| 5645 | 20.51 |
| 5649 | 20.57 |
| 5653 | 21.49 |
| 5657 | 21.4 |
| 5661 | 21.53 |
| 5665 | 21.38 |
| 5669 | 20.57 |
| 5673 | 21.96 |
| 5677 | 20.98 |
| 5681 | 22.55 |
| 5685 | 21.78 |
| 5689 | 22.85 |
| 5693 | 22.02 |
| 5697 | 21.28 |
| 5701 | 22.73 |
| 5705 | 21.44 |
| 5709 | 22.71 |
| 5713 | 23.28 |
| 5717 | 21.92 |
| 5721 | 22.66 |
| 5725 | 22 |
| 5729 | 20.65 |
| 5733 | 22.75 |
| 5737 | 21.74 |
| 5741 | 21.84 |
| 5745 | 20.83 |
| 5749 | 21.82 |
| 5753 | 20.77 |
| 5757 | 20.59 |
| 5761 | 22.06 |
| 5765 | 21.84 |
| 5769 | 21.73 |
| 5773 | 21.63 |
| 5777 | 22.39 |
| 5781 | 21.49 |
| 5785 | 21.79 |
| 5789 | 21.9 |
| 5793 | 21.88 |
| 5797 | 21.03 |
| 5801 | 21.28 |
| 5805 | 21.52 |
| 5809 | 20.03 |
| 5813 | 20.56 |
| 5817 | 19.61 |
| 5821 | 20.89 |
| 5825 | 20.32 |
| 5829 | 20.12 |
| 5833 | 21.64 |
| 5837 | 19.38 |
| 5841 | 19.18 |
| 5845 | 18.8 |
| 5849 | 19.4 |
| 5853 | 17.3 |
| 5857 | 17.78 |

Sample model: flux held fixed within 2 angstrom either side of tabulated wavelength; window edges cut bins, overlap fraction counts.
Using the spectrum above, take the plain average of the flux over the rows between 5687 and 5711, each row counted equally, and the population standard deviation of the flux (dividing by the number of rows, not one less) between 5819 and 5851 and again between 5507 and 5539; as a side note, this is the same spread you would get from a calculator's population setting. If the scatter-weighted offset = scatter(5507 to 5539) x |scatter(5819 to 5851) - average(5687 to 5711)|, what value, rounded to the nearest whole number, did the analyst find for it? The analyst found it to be 16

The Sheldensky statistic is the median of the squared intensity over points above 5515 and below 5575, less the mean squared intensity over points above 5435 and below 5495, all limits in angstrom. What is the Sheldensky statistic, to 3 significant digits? -239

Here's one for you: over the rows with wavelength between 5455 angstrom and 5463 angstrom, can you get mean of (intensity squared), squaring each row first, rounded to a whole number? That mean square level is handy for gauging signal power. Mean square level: 832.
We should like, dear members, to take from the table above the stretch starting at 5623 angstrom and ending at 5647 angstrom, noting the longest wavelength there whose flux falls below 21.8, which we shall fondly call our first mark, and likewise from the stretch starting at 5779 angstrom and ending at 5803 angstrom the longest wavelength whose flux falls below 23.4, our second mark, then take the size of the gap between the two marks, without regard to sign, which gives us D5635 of 156 angstrom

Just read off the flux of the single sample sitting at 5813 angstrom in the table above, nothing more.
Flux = 20.56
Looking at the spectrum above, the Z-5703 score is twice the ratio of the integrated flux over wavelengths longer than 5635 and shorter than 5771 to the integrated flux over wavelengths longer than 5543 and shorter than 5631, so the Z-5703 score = 3.0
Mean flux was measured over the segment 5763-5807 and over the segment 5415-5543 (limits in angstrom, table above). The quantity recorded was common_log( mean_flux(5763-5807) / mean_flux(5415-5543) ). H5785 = -0.100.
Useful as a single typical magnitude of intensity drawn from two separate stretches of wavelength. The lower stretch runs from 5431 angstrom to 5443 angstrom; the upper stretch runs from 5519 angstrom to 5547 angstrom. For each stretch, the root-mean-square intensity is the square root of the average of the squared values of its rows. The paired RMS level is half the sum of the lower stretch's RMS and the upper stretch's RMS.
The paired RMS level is 29.1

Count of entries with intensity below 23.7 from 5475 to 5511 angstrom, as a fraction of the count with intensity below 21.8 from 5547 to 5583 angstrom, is 1.50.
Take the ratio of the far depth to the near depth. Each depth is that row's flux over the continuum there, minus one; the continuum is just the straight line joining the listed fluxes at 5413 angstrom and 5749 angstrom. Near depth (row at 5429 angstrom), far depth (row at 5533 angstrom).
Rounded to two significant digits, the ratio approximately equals -3.0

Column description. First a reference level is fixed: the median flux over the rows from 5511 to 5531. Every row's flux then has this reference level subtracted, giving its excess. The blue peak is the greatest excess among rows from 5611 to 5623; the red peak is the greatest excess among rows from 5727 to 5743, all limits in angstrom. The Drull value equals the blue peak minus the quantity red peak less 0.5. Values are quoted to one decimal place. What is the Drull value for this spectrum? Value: 0.4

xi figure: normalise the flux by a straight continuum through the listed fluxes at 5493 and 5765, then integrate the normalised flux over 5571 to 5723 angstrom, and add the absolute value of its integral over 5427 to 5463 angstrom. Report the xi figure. 197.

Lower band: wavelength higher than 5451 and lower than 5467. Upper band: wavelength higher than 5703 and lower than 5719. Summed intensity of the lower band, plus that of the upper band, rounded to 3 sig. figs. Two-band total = 206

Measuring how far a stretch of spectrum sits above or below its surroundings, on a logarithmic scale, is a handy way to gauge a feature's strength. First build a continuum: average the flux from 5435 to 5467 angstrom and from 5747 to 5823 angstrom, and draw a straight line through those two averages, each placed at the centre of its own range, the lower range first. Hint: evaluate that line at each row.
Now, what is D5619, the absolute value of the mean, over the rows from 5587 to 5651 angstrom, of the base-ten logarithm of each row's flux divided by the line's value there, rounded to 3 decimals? 0.084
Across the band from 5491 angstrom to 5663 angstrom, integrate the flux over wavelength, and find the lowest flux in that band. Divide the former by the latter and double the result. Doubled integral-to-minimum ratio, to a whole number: 382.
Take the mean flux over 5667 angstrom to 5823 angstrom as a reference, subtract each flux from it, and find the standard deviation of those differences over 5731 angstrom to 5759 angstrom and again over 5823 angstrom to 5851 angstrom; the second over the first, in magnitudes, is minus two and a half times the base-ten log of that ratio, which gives -0.22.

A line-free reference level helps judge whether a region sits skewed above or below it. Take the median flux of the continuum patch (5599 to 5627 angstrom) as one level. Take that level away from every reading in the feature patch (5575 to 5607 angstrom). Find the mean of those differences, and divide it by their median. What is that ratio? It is 1.2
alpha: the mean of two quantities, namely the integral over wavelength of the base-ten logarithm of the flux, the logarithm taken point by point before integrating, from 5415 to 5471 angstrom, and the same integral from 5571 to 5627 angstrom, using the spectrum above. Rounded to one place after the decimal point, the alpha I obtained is 79.7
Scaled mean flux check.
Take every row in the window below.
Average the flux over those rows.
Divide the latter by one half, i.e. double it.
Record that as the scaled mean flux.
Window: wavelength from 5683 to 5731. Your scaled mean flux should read 44.2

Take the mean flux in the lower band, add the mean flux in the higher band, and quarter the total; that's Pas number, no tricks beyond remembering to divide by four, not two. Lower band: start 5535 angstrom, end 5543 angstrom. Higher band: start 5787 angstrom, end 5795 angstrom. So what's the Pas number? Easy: 11.3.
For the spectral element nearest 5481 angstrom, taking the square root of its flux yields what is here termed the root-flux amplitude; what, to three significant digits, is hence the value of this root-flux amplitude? 4.82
